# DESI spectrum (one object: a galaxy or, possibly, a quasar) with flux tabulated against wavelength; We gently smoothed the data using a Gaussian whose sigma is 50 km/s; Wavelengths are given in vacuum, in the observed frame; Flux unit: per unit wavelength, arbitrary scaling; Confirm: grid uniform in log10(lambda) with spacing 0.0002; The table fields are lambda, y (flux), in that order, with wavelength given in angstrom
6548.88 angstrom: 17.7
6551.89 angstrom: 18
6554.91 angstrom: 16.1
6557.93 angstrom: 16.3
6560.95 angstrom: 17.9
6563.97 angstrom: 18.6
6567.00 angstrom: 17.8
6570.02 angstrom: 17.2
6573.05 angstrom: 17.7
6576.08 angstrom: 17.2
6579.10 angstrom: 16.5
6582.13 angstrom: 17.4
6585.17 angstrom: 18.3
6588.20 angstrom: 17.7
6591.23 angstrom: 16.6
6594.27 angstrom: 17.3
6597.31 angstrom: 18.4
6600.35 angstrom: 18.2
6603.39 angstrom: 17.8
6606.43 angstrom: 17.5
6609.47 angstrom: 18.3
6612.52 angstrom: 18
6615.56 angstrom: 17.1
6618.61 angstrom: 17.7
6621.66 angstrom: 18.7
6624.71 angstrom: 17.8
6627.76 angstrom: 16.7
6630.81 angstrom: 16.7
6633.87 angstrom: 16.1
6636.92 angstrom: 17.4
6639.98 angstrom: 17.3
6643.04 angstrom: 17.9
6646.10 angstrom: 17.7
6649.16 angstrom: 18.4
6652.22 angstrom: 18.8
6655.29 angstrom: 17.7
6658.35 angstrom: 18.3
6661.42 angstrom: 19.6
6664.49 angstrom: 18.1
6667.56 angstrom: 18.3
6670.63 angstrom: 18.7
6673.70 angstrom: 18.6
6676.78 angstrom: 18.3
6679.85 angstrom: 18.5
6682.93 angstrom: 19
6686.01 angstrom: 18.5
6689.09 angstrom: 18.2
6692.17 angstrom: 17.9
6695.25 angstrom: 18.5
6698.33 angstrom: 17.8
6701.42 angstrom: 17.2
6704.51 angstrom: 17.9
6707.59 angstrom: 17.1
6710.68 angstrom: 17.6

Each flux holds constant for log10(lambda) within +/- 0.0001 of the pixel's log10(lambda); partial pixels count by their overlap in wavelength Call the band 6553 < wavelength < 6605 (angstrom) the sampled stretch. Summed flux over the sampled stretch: 297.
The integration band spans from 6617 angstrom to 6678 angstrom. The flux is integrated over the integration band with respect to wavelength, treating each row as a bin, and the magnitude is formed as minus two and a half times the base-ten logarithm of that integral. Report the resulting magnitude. -7.60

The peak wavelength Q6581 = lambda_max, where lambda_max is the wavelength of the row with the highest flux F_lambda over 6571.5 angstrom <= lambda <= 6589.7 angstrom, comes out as 6585.17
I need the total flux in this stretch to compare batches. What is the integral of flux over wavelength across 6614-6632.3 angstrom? 319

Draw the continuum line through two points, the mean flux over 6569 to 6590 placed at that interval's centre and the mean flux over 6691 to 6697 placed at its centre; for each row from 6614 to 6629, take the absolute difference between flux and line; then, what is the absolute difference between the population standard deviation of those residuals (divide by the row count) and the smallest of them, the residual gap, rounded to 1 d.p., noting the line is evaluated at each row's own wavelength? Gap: 0.4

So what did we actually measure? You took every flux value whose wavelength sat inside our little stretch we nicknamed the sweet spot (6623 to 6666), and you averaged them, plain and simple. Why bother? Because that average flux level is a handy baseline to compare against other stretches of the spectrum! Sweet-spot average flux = 17.8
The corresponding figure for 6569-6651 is 17.5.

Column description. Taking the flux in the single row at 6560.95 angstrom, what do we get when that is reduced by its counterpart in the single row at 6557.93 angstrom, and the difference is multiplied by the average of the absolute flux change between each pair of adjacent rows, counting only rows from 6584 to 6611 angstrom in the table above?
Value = 1.0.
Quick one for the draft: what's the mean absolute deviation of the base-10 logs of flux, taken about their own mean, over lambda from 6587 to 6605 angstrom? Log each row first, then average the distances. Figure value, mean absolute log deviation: 0.0119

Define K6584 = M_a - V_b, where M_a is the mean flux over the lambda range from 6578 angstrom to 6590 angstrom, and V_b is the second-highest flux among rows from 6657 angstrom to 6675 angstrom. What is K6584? -1.2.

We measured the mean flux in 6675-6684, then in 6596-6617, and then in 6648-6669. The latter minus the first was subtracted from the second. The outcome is 18.0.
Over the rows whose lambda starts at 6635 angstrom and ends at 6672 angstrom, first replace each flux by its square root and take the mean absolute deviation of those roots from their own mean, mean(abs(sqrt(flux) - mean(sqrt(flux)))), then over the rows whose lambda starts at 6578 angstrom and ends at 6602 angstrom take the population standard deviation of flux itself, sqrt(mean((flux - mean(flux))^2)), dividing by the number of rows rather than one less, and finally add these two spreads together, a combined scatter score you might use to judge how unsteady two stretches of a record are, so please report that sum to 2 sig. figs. 0.75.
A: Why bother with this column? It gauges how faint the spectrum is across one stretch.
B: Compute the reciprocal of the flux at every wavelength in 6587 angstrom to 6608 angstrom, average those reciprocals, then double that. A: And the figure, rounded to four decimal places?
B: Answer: 0.1135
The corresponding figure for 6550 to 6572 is 0.1151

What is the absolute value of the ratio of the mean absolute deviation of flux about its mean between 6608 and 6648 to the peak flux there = 0.0301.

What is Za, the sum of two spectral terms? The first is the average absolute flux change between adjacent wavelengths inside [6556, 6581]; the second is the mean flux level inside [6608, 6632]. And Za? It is 18.4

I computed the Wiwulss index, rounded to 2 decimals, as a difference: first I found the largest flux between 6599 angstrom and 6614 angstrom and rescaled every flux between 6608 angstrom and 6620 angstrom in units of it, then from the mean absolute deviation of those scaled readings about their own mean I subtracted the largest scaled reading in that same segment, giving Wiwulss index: -0.98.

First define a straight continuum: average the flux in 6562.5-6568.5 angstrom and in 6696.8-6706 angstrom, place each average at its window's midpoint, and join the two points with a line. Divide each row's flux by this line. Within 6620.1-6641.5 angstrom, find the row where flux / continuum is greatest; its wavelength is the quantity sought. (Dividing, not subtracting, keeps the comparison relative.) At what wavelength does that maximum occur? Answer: 6621.66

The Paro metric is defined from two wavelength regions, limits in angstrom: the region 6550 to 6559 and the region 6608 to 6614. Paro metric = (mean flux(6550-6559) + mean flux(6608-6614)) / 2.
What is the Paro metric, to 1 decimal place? 17.5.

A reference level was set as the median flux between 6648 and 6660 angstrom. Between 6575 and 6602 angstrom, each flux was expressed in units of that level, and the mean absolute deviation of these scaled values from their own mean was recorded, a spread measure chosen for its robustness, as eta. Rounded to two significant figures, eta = 0.031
